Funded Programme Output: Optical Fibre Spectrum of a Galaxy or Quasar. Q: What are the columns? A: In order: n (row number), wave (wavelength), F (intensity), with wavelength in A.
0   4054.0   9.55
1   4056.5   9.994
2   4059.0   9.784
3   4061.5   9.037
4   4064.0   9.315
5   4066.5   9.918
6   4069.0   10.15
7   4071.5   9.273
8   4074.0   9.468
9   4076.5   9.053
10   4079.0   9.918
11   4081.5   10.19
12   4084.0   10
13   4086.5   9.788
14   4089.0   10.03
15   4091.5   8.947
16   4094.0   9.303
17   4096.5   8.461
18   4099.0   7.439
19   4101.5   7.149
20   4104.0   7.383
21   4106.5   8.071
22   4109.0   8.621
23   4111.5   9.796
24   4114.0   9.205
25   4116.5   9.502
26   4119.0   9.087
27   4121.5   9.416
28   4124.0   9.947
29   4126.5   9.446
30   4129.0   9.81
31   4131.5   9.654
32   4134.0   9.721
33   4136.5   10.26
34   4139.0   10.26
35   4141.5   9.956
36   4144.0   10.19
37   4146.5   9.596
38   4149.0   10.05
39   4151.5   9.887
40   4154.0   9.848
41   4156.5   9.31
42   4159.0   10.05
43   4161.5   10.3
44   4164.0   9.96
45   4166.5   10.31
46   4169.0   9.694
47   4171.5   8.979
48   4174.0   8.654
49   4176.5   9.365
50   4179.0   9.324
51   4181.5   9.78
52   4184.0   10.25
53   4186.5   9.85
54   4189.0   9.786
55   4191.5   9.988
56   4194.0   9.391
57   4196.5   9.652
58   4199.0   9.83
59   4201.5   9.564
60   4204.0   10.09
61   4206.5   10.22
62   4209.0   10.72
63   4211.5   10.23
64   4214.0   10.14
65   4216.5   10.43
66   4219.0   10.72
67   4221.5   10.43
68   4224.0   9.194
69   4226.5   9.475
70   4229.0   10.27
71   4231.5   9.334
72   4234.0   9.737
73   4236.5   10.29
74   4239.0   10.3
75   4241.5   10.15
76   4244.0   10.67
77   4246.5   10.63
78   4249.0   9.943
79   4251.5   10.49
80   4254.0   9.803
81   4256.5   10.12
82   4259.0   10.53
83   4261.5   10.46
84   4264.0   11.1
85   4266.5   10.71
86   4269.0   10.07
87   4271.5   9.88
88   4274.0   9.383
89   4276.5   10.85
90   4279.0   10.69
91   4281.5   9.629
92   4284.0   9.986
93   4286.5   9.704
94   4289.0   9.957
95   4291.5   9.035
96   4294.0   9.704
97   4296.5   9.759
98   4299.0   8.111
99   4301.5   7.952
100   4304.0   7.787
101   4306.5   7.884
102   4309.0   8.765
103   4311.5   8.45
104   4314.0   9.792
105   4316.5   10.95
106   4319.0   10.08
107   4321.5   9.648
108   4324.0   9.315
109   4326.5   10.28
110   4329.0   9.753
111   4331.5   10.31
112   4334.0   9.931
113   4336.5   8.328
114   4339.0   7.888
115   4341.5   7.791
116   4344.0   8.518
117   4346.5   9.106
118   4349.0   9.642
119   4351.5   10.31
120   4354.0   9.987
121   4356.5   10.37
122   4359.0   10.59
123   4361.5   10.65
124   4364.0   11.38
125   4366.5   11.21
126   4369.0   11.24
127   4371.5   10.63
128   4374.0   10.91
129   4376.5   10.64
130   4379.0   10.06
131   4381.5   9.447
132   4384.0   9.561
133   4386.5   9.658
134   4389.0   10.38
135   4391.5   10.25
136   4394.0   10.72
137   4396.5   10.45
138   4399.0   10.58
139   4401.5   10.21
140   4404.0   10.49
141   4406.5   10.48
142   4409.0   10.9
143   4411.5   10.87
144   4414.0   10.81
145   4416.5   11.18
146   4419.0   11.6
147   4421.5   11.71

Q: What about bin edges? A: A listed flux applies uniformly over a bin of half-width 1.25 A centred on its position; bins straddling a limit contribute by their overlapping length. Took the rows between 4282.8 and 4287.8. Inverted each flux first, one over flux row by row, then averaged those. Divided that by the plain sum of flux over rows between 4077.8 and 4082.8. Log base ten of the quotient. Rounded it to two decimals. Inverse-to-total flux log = -2.30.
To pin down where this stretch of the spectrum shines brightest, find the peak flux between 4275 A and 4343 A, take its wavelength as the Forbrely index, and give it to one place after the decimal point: 4316.5 A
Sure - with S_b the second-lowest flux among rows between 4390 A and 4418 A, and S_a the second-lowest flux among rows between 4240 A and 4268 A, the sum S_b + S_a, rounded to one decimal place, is 20.2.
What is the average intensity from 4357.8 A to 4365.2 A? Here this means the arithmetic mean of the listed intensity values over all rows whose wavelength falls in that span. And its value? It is 10.9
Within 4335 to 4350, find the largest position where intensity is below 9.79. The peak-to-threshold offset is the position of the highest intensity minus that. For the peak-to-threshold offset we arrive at 0.0 A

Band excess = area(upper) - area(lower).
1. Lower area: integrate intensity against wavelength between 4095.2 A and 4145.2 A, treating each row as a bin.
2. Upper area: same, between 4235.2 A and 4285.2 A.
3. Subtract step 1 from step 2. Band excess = 56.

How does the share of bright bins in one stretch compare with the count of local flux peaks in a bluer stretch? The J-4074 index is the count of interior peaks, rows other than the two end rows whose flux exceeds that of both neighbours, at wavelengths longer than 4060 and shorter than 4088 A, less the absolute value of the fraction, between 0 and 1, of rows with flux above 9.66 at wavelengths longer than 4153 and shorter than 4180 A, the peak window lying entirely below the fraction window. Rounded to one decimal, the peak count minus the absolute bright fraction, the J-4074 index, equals 2.5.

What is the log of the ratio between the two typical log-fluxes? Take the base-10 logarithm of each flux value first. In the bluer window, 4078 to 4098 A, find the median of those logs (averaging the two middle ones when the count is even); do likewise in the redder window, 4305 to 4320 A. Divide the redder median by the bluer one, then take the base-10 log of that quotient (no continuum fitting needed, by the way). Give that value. -0.012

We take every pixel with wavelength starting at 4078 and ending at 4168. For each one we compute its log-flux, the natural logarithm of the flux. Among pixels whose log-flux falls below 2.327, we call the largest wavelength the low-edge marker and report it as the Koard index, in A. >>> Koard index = 4164.0 A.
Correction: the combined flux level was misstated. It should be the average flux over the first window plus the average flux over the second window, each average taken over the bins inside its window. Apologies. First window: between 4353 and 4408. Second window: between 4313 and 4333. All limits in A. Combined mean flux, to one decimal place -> 20.5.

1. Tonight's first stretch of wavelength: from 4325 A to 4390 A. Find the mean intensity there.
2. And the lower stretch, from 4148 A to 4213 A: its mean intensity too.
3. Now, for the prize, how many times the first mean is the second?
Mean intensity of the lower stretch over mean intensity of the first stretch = 0.99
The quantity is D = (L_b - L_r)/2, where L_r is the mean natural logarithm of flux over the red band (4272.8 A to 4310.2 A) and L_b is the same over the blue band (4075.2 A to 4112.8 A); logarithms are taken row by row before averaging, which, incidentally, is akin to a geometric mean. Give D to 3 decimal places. -0.019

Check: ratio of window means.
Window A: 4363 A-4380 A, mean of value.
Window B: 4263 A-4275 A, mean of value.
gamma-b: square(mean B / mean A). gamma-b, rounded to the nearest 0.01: 0.89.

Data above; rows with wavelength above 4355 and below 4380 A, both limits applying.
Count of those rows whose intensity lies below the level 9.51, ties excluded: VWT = 0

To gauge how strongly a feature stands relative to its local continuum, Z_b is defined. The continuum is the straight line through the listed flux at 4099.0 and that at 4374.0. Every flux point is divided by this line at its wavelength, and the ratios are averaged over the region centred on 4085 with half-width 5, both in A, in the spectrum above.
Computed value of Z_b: 1.38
